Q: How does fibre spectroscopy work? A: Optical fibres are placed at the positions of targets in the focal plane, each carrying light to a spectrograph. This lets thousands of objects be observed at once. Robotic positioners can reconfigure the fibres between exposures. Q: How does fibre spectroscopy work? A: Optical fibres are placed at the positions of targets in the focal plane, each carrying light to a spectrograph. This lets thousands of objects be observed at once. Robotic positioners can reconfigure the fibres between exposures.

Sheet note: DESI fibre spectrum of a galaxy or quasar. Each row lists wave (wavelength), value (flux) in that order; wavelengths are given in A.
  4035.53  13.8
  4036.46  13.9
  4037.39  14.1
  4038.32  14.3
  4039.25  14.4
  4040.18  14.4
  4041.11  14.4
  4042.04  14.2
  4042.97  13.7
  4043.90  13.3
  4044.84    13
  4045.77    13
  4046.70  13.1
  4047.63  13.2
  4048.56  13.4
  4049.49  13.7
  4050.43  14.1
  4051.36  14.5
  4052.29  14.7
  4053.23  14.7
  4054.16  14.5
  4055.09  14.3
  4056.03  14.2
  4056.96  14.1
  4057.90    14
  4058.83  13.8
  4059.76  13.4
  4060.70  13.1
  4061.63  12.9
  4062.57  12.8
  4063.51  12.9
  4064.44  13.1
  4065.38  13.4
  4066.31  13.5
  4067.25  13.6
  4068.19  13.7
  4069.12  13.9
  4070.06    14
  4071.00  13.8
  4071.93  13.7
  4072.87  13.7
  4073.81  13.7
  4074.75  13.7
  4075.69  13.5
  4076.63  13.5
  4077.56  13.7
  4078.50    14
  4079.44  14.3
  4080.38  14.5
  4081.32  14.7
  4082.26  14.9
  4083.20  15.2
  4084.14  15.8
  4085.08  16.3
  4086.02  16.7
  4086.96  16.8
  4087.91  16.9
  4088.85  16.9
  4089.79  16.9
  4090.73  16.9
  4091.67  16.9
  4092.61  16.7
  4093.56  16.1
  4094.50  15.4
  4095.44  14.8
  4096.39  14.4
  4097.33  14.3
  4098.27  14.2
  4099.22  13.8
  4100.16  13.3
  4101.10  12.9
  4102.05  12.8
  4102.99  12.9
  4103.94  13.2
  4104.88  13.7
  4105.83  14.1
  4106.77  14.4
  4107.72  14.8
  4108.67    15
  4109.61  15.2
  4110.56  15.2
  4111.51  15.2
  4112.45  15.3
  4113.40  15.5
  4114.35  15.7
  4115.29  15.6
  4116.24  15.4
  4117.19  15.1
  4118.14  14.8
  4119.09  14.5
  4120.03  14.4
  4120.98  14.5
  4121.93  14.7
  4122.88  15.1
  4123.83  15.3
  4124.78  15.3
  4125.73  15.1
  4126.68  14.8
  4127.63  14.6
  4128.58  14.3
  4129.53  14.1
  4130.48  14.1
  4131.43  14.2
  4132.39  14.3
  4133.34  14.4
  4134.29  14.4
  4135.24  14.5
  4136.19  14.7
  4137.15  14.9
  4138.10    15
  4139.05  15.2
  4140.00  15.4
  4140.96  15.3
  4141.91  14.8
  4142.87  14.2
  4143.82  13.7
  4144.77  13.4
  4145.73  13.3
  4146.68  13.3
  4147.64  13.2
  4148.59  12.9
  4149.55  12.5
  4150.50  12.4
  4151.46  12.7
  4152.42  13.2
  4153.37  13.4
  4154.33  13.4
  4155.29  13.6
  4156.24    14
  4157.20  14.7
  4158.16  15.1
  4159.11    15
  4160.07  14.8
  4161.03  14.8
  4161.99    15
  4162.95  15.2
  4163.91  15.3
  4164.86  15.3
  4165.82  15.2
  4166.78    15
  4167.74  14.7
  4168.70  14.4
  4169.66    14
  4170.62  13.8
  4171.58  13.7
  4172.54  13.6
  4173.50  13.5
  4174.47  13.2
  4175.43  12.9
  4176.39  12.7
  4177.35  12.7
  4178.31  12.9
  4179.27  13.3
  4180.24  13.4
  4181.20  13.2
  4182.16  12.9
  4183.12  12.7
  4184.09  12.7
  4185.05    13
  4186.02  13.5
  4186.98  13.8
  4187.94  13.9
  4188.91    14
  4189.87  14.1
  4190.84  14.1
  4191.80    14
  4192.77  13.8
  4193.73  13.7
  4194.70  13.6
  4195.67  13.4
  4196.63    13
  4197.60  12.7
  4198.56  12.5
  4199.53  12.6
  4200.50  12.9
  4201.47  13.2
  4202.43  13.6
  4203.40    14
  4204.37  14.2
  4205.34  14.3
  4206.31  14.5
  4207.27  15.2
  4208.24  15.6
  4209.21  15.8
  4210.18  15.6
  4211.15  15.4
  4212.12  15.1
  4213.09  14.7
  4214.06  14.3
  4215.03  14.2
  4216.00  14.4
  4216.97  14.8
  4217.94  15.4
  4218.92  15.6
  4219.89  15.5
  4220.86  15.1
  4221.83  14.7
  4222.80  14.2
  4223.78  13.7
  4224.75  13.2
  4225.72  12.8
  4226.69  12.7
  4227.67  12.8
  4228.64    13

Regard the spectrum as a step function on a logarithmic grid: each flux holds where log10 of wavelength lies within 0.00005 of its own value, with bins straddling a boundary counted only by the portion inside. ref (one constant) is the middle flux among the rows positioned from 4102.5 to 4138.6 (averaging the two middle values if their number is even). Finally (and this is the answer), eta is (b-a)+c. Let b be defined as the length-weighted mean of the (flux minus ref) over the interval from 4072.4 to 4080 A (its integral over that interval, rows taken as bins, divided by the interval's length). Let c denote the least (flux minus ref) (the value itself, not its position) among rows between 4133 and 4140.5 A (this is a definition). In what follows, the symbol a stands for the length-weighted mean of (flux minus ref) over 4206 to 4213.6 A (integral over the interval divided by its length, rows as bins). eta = -1.8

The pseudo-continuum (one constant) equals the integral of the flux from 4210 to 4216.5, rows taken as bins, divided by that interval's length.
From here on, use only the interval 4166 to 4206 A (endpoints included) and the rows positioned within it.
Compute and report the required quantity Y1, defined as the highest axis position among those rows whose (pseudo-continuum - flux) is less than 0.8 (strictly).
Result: 4205.34 A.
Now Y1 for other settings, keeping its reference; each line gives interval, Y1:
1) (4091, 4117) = 4116.24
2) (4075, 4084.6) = 4084.14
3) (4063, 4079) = 4078.50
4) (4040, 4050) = 4042.04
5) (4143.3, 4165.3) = 4164.86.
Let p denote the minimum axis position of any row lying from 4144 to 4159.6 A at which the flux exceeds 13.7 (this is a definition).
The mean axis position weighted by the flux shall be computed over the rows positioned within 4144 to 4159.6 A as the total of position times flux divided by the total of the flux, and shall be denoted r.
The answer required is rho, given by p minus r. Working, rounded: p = 4156.24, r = 4152.1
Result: 4.1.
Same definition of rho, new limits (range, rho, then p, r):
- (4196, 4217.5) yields -3.7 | 4203.40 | 4207.1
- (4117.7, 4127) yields -4.3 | 4118.14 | 4122.4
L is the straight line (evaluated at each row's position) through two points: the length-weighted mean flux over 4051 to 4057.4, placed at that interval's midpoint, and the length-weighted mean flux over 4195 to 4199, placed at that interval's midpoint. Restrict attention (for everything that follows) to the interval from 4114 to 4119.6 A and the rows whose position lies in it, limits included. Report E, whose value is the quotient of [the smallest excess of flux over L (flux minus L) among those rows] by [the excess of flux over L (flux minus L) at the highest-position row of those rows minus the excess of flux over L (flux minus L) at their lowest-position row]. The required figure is -0.64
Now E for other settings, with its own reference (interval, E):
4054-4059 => 0.89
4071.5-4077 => 4.68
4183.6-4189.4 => -0.29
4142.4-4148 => 0.28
